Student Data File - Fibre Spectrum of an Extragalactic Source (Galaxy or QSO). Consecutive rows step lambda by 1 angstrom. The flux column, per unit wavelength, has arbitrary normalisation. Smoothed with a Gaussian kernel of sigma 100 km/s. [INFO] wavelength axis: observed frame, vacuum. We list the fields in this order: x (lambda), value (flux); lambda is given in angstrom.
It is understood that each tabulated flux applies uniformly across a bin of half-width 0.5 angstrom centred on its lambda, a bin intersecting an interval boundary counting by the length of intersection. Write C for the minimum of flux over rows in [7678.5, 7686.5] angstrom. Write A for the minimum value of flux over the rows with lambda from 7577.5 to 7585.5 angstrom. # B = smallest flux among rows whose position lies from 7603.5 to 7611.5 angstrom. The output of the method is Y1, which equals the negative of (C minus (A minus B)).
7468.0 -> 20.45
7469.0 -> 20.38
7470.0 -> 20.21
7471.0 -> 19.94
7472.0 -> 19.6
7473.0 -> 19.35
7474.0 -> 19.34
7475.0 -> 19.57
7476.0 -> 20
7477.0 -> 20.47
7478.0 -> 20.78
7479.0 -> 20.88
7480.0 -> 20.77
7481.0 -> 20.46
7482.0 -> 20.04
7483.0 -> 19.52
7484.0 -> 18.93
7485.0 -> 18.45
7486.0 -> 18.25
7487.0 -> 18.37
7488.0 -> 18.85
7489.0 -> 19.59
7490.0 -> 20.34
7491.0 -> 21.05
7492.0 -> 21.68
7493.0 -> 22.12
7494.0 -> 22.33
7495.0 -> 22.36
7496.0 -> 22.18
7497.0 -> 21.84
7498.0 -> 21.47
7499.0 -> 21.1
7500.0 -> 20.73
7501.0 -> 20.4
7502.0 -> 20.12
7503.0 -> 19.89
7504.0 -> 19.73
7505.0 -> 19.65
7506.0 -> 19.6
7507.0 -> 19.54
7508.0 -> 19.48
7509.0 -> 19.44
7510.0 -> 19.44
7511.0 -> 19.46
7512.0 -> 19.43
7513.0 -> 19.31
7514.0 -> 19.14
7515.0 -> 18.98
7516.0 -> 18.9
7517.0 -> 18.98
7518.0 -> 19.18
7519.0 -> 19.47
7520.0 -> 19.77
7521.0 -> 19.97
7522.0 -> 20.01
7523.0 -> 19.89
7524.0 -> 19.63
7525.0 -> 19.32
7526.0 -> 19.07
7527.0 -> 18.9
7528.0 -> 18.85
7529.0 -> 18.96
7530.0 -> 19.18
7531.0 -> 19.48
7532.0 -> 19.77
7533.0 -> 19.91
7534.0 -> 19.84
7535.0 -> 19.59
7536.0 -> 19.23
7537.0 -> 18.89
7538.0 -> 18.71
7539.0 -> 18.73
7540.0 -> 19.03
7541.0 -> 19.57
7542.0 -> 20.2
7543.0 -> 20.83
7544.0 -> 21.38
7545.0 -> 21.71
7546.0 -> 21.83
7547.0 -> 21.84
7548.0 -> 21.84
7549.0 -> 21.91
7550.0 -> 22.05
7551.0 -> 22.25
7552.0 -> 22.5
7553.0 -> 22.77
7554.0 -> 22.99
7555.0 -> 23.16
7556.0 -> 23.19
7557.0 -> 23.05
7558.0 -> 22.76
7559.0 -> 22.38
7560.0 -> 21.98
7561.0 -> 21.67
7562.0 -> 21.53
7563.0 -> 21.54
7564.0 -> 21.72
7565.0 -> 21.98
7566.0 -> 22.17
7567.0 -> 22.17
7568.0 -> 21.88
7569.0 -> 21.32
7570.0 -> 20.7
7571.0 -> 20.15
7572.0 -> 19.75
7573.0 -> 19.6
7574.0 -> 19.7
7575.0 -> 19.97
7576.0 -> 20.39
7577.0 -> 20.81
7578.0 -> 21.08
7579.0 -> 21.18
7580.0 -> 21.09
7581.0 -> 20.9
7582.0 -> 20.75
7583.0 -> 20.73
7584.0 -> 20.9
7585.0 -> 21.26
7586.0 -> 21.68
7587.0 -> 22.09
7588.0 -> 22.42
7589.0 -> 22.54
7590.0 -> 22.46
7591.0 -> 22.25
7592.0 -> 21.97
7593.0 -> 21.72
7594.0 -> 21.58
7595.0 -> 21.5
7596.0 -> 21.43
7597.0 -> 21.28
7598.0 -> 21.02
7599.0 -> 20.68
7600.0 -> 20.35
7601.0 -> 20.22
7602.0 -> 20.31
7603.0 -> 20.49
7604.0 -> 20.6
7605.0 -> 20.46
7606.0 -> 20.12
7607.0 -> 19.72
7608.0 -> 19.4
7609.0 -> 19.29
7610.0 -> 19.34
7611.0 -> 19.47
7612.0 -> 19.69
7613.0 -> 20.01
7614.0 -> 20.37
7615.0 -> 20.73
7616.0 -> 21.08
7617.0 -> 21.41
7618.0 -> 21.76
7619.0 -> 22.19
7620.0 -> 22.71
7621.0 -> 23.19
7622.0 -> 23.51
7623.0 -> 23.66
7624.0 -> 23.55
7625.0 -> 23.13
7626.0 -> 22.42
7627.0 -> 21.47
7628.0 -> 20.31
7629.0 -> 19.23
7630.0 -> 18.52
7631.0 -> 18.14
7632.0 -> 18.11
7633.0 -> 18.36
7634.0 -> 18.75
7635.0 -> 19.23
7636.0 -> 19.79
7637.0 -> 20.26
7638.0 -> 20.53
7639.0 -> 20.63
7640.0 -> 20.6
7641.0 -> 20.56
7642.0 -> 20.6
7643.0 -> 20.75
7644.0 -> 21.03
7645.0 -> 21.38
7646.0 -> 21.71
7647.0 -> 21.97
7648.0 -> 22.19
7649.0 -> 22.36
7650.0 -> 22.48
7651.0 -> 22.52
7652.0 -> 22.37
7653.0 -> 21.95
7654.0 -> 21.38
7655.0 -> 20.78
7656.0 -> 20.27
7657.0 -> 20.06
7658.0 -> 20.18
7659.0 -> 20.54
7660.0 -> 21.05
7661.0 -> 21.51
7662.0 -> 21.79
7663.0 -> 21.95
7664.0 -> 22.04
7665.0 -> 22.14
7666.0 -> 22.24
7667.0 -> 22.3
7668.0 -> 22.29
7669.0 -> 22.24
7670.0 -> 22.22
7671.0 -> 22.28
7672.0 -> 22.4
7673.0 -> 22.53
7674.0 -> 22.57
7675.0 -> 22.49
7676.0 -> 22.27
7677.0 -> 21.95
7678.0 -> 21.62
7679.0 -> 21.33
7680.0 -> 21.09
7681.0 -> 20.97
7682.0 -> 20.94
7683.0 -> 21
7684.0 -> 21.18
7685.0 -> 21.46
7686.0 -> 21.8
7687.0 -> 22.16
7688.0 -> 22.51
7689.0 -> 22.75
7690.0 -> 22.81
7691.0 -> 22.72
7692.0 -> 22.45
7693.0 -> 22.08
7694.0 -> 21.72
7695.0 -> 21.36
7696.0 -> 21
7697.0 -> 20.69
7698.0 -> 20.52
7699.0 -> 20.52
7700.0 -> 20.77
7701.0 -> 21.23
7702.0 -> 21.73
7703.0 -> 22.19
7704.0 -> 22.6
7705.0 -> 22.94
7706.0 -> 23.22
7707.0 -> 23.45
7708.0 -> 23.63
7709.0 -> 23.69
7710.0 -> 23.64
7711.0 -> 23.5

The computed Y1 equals -19.5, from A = 20.73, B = 19.29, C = 20.94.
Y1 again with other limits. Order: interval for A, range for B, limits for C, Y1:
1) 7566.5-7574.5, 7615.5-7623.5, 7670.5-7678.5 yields -23.1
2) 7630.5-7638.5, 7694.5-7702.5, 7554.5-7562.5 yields -23.9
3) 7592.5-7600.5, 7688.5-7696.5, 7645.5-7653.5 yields -22.4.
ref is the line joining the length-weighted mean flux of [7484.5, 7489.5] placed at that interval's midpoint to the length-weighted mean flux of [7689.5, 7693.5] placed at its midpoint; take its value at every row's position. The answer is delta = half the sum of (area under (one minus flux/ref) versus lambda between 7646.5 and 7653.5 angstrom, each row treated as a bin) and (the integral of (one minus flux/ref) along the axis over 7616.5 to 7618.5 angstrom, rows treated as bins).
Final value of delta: -0.11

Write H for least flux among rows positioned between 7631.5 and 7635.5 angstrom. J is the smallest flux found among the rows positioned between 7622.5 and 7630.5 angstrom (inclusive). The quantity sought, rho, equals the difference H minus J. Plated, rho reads -0.4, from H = 18.11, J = 18.52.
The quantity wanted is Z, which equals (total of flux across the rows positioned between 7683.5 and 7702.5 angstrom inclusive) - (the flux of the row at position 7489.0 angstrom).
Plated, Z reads 392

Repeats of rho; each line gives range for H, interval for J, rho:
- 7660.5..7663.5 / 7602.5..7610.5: 2.2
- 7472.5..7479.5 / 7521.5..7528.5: 0.5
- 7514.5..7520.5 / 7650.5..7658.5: -1.2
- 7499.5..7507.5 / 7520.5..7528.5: 0.7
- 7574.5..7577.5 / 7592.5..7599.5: -0.7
